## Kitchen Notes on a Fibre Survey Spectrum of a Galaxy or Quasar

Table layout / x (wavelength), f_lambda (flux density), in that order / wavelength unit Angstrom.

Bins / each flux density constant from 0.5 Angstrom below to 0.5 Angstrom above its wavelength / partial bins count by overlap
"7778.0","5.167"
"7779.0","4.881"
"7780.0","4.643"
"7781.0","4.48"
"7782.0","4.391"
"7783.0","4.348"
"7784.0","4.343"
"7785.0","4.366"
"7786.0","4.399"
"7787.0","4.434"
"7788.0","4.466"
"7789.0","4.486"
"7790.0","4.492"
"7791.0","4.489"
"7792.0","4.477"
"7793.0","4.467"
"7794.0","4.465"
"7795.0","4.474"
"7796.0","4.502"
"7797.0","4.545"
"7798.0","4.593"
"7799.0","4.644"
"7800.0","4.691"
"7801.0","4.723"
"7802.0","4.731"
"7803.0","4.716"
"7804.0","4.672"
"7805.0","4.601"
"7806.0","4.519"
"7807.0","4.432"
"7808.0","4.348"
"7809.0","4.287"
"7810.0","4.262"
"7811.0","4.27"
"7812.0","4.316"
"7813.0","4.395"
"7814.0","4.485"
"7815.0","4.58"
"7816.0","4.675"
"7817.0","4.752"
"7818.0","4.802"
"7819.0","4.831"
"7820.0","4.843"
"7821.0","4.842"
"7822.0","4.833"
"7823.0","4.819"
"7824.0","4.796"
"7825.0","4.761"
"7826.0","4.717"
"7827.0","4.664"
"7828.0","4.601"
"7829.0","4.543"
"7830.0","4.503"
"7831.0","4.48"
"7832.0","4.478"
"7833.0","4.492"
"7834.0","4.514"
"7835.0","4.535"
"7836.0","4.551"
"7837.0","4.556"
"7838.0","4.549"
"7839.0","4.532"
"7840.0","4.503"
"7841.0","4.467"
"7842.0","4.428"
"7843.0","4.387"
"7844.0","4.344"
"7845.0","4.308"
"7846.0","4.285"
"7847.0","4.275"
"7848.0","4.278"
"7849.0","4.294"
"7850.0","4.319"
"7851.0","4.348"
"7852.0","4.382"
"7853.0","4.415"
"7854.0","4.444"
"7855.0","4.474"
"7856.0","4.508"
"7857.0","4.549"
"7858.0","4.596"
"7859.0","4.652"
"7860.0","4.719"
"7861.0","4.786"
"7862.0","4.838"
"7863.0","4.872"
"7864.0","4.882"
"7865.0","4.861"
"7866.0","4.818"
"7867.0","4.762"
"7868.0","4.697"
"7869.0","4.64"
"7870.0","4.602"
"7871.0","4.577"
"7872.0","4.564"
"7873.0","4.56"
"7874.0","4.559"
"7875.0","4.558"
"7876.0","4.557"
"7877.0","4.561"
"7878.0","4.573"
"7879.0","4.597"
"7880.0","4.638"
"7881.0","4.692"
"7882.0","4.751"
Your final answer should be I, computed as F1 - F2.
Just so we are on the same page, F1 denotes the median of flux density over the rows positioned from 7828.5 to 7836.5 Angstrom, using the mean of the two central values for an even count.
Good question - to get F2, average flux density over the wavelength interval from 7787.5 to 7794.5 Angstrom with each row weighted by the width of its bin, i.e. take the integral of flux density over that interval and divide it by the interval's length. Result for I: 0.03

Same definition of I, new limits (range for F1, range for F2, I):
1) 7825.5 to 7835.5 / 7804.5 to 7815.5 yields 0.12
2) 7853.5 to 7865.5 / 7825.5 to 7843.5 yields 0.16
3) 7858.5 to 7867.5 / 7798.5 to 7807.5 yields 0.18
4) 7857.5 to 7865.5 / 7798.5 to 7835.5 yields 0.21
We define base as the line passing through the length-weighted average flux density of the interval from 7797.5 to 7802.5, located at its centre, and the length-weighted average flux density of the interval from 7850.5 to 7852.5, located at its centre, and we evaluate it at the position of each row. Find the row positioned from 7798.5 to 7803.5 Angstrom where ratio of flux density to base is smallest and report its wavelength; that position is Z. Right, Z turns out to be 7799.0 Angstrom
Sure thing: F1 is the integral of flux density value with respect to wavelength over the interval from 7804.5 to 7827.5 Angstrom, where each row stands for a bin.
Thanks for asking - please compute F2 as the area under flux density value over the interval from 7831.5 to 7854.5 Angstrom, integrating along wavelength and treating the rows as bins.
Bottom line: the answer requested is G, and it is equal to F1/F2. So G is 1.04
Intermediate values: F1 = 105.8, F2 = 101.7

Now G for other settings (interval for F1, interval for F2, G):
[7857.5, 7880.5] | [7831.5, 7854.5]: 1.06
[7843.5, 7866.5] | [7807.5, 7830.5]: 0.98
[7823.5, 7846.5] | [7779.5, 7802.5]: 1.00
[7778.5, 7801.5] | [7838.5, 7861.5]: 1.01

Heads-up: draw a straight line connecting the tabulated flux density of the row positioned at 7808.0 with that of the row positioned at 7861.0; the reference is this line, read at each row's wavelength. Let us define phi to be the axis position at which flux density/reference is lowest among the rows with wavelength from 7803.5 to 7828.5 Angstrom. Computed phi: 7811.0 Angstrom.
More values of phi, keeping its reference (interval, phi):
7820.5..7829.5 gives 7829.0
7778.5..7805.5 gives 7784.0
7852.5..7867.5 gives 7853.0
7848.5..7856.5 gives 7849.0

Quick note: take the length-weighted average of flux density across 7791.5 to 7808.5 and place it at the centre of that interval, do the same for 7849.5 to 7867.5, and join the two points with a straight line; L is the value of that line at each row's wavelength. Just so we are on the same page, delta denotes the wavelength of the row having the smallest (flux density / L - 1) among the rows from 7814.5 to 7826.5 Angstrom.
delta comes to 7815.0 Angstrom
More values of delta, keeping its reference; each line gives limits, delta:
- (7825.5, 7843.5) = 7843.0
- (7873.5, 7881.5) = 7876.0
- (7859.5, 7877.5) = 7876.0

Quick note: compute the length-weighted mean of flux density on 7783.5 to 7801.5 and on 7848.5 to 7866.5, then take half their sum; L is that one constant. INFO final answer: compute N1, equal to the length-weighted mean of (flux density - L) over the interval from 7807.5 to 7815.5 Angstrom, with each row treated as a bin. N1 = -0.18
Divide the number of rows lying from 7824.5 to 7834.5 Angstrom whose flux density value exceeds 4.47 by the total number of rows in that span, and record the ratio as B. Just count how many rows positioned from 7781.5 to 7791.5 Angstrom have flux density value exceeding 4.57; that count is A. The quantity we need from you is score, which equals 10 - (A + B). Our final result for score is 9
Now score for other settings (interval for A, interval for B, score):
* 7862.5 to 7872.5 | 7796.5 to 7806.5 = 0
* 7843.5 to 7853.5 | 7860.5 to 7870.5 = 9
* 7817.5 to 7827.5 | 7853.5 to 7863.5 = -1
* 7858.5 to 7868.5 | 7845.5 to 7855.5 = 0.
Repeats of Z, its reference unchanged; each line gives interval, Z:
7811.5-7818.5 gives 7812.0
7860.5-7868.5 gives 7868.0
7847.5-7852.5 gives 7848.0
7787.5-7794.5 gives 7788.0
